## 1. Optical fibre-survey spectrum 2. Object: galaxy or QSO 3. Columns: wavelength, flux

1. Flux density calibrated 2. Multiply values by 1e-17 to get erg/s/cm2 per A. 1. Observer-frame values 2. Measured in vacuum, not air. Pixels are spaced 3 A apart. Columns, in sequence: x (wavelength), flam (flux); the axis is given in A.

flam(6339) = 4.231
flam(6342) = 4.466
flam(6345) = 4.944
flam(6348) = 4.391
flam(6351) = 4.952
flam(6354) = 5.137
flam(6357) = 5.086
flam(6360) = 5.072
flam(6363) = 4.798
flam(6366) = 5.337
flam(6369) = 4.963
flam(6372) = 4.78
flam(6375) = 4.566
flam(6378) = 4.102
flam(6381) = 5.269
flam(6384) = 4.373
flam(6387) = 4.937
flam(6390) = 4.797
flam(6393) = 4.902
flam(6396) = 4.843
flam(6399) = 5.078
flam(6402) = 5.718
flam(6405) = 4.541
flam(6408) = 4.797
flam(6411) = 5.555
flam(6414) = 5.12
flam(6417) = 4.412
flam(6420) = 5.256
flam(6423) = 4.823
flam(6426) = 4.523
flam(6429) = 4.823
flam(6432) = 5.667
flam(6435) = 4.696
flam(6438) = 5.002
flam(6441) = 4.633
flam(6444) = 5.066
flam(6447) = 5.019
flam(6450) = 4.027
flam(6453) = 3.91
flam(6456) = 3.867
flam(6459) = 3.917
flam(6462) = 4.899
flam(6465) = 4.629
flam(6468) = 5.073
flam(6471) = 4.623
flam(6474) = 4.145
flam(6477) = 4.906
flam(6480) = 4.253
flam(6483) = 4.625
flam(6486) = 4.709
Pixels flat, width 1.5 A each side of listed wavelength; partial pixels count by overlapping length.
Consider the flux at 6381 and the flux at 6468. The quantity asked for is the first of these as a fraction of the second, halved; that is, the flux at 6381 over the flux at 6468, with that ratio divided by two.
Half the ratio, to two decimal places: 0.52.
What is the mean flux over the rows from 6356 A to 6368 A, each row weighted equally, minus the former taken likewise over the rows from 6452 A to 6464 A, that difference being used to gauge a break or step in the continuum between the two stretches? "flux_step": 0.9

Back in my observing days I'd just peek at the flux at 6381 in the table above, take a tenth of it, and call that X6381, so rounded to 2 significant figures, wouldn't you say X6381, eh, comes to 0.53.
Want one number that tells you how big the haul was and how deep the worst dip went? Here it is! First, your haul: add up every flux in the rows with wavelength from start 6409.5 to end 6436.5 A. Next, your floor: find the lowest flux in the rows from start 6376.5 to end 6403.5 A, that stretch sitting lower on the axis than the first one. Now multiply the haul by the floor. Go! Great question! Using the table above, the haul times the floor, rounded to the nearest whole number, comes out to 184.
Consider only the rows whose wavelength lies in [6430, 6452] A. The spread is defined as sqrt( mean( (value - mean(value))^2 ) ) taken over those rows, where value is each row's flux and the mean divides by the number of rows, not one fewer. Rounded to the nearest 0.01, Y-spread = 0.46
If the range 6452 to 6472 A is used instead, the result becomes 0.47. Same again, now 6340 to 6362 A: 0.28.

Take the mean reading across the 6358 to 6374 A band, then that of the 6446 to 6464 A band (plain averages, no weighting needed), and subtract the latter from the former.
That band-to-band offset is 0.72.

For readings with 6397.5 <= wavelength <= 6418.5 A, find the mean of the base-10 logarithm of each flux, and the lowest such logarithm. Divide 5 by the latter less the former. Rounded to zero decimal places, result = -90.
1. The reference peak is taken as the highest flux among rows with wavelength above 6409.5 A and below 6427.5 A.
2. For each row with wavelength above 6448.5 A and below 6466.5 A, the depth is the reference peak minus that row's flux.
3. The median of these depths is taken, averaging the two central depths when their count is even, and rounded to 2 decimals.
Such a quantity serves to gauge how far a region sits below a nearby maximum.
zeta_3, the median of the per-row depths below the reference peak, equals 1.58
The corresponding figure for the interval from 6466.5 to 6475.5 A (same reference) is 0.93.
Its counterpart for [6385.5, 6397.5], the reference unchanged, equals 0.68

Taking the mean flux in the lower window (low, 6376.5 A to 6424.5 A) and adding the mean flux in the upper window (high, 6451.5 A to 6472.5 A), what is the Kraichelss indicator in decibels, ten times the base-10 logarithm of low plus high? 9.70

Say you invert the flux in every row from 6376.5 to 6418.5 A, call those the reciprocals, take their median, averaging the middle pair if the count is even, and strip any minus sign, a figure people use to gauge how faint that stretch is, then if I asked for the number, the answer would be 0.205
